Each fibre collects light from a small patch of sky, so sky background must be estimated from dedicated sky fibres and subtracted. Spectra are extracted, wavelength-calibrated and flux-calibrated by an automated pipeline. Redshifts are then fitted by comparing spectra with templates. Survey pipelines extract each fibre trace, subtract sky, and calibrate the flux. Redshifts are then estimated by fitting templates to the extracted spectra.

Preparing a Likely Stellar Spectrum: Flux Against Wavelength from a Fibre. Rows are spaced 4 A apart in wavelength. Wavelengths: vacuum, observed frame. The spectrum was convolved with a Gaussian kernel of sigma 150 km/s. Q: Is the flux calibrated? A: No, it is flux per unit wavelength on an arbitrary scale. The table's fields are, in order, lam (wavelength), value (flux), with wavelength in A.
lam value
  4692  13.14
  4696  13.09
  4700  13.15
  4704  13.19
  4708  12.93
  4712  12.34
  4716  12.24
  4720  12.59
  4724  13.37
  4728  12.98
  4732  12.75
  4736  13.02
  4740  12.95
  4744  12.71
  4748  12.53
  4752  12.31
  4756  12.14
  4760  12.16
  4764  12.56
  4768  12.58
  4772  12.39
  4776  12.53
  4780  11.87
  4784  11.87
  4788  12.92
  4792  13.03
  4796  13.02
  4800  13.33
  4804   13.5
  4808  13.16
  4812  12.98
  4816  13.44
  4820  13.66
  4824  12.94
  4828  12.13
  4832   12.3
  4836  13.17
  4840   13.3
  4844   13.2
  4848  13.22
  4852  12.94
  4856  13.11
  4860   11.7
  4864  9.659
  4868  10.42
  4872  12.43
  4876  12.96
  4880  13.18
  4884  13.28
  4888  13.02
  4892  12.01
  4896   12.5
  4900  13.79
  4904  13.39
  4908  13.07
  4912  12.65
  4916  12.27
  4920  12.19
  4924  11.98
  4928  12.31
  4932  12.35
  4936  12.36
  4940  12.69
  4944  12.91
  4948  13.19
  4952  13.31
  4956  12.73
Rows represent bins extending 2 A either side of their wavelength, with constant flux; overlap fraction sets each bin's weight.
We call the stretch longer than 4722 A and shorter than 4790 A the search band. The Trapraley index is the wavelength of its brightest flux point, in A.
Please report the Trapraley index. 4724 A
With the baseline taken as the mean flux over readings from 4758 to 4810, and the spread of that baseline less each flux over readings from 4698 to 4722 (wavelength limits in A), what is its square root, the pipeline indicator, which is 0.6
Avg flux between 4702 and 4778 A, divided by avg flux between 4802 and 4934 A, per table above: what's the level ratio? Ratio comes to 1.00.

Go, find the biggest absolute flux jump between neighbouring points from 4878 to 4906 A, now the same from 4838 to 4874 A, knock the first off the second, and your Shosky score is 0.8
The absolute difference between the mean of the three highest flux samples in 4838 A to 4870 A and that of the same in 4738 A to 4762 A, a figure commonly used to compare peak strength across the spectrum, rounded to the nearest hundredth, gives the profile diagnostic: 0.51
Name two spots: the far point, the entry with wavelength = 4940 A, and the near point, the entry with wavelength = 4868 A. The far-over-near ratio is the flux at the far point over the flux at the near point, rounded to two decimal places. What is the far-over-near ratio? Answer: 1.22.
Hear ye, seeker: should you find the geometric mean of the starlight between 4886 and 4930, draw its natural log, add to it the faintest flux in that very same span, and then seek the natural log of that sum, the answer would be 2.68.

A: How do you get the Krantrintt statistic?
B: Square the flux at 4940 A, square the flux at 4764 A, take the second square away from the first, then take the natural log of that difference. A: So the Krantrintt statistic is 1.2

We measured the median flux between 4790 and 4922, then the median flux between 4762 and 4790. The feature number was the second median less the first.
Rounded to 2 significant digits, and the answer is -0.49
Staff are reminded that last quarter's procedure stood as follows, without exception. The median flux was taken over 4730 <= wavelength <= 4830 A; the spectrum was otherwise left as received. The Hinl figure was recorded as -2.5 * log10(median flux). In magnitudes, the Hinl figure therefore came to -2.76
